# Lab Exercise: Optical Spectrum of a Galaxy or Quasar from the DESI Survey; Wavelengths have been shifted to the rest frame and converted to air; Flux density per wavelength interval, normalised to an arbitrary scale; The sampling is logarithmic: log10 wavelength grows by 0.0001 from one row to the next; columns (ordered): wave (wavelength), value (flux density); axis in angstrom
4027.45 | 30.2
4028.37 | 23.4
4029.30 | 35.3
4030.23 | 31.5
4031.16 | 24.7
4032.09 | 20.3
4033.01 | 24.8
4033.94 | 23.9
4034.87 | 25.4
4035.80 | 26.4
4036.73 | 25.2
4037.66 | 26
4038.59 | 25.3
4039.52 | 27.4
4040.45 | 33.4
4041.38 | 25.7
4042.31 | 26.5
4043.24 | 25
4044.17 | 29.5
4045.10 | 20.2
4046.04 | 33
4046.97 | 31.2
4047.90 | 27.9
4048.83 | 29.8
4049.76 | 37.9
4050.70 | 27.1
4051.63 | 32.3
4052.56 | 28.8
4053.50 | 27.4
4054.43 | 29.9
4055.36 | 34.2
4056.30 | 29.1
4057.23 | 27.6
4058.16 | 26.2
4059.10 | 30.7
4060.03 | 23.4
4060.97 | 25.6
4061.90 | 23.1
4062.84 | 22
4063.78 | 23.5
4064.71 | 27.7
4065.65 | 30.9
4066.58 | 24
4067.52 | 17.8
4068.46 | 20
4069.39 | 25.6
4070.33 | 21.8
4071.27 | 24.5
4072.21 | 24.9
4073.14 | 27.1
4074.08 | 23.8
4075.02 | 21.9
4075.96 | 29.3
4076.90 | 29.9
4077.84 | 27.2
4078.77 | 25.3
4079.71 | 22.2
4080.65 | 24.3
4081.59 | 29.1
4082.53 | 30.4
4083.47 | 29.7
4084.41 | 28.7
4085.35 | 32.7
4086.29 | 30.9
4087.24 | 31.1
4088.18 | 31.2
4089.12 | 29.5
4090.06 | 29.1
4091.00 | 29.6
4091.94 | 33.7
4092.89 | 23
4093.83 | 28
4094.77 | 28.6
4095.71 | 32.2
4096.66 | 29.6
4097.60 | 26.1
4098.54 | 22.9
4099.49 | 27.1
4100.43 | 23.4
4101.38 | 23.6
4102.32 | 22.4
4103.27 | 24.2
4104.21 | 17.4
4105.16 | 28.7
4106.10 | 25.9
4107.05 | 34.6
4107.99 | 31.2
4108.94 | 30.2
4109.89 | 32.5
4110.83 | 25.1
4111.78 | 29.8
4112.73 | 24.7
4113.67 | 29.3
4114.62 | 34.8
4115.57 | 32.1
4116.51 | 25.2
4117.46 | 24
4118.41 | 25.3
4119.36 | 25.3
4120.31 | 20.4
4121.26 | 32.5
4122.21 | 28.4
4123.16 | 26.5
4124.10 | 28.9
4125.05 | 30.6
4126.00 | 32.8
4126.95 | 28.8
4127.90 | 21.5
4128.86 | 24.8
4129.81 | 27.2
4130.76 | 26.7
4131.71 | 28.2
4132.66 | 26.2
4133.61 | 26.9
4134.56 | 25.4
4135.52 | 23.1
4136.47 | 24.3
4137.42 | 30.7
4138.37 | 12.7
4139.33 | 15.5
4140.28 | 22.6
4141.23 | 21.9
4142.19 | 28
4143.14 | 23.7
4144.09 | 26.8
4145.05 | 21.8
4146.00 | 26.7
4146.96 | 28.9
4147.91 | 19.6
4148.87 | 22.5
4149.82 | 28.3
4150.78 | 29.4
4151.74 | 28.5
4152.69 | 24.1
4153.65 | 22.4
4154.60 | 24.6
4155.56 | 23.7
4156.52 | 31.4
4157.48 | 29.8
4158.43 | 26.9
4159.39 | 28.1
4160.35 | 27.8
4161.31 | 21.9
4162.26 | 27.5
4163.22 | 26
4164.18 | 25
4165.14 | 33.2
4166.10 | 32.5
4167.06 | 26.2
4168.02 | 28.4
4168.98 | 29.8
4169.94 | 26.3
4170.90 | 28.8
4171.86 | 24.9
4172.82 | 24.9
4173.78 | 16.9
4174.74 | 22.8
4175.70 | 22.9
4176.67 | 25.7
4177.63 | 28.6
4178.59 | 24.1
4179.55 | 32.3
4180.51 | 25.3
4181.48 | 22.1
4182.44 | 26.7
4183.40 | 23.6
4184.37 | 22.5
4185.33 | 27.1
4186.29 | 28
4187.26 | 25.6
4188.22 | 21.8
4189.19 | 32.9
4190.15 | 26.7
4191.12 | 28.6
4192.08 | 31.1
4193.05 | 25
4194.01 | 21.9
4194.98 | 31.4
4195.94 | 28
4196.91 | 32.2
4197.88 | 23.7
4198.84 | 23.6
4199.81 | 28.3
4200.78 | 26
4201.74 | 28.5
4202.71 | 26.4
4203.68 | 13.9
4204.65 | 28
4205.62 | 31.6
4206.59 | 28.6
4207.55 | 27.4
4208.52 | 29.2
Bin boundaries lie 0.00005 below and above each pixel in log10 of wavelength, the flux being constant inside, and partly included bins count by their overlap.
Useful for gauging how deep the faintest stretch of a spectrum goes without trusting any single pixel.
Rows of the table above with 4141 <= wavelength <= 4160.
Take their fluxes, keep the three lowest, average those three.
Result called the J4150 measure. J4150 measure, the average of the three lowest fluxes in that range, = 21.1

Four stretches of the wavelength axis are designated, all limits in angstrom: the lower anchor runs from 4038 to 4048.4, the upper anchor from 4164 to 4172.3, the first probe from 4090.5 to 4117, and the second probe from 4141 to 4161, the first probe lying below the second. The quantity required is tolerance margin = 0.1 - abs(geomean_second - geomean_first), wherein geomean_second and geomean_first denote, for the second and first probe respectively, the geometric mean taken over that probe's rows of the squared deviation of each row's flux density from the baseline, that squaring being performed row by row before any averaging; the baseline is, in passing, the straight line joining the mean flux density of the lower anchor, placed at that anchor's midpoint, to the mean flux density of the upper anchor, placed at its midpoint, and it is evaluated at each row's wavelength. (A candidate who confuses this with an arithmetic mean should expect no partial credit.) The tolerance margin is -3.4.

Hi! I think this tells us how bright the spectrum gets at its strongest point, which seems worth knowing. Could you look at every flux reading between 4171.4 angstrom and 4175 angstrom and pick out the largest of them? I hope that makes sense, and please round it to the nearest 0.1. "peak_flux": 24.9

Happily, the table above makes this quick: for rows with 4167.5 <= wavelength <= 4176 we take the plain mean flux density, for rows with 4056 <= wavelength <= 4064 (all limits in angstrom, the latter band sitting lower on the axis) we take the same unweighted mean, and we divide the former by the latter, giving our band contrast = 0.98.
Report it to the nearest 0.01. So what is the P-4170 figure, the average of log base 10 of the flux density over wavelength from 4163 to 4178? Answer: 1.42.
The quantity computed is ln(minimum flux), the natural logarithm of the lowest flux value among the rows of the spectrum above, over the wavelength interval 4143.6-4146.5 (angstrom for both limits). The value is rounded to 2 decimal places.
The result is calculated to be 3.08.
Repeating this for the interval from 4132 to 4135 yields 3.23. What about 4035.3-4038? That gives 3.23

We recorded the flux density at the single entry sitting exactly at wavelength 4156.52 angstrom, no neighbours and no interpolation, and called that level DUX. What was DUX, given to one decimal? 31.4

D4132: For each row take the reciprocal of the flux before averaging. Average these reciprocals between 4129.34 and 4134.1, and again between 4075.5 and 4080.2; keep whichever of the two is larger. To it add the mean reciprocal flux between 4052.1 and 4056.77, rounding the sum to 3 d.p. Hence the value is 0.071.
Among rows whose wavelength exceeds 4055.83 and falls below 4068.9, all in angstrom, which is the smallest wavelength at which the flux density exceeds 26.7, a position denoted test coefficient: 4056.30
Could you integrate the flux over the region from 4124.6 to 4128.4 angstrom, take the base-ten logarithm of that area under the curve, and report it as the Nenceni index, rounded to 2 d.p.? 2.03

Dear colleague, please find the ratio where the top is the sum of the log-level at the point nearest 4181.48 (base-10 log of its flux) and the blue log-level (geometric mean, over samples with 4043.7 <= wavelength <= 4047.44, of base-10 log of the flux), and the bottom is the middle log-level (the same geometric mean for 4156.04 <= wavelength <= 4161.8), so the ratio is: 1.94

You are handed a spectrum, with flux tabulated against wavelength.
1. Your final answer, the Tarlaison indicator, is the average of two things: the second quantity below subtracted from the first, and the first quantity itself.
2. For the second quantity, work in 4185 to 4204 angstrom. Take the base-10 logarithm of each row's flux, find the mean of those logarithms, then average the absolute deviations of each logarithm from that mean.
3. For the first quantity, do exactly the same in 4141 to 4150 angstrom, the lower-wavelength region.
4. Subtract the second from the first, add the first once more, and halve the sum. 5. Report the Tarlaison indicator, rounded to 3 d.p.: 0.024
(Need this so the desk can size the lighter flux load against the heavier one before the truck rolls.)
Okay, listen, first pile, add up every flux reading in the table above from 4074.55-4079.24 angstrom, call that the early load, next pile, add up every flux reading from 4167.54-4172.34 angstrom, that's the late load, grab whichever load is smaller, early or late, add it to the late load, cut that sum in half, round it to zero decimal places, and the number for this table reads 136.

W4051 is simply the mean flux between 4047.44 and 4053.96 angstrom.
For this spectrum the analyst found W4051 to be 30.2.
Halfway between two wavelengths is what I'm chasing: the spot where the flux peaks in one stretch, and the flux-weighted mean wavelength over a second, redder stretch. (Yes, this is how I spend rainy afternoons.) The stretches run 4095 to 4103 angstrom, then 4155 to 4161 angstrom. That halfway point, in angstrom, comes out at 4126.8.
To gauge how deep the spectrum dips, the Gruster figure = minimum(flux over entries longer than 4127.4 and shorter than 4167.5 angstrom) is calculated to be 12.7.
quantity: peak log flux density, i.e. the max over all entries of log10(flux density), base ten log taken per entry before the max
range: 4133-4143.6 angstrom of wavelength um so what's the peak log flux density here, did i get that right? 1.487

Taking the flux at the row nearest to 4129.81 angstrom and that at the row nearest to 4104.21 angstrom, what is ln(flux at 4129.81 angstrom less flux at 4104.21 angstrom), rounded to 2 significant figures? 2.3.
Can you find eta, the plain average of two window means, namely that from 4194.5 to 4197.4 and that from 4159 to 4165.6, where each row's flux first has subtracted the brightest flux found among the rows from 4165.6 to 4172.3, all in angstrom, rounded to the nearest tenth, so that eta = -3.7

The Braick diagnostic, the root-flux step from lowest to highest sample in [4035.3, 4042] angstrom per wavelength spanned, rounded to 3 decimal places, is -0.012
